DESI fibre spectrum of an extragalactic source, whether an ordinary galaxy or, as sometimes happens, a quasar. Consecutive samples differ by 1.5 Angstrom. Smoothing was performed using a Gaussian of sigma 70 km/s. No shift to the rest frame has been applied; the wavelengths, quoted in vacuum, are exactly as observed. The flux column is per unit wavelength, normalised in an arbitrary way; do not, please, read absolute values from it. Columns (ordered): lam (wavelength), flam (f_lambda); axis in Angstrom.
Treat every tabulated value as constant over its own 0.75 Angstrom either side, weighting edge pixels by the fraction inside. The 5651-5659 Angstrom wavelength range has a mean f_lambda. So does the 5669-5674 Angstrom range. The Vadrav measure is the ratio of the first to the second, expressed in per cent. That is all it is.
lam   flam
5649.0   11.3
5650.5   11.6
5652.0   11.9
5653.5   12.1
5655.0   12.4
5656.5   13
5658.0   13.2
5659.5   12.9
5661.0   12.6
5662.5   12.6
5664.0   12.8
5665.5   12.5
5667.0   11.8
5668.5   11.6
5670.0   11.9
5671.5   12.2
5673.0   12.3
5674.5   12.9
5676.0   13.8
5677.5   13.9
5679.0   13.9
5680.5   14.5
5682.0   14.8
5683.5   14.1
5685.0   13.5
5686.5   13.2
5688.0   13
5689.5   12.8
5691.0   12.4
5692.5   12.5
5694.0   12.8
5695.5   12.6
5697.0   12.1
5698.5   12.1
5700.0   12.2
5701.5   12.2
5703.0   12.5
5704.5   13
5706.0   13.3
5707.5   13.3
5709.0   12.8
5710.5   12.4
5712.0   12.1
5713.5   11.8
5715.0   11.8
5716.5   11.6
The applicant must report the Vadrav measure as 103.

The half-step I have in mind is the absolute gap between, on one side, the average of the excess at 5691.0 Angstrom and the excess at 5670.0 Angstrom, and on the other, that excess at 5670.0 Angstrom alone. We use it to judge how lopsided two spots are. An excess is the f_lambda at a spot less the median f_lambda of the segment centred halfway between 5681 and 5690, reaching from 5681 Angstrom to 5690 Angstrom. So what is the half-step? 0.25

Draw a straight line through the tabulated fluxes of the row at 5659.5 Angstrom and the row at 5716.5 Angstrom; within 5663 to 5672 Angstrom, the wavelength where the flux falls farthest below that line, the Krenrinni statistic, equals 5668.5 Angstrom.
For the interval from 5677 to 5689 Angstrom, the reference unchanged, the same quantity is 5688.0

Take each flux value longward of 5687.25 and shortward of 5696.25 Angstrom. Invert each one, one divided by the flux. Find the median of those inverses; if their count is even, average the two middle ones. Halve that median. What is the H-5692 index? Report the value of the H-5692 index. 0.039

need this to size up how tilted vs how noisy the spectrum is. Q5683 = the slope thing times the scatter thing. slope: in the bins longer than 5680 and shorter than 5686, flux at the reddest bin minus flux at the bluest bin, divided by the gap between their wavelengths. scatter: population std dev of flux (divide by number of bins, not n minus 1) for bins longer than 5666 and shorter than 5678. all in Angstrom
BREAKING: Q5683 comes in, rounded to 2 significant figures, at -0.19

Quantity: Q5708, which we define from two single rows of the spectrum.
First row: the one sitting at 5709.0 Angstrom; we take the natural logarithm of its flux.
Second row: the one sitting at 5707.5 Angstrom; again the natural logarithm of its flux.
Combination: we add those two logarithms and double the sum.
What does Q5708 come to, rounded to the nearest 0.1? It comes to 10.3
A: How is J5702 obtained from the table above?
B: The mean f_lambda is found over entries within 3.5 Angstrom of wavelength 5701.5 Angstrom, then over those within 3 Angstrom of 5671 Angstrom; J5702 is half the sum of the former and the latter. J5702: 12.2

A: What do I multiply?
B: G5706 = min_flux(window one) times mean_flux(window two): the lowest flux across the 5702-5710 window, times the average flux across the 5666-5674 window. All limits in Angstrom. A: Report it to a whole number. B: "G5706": 150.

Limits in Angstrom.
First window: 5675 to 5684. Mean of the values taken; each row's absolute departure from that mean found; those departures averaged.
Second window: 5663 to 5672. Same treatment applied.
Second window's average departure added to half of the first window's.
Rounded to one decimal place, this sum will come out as 0.5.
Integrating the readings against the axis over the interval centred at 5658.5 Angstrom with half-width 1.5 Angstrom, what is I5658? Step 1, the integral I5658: 39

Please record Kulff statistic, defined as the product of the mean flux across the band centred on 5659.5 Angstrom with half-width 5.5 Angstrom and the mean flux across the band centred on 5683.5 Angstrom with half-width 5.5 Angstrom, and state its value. 177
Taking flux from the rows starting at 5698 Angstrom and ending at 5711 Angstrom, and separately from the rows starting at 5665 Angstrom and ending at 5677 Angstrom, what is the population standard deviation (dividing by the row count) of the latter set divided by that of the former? 1.49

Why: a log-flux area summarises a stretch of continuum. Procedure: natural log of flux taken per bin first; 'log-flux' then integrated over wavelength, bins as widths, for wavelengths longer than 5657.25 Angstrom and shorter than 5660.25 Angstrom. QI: 7.7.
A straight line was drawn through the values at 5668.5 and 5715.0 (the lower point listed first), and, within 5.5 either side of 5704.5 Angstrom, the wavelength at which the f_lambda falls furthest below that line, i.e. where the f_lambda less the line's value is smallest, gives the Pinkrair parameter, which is 5701.5 Angstrom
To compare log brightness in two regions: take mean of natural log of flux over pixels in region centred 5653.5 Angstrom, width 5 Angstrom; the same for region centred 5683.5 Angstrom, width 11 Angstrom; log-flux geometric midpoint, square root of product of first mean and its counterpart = 2.561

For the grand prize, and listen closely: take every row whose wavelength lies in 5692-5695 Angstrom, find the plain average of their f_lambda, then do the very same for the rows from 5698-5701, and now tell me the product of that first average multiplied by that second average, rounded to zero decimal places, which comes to 154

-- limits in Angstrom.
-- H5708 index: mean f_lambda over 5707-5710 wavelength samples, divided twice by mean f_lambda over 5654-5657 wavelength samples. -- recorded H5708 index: 0.081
